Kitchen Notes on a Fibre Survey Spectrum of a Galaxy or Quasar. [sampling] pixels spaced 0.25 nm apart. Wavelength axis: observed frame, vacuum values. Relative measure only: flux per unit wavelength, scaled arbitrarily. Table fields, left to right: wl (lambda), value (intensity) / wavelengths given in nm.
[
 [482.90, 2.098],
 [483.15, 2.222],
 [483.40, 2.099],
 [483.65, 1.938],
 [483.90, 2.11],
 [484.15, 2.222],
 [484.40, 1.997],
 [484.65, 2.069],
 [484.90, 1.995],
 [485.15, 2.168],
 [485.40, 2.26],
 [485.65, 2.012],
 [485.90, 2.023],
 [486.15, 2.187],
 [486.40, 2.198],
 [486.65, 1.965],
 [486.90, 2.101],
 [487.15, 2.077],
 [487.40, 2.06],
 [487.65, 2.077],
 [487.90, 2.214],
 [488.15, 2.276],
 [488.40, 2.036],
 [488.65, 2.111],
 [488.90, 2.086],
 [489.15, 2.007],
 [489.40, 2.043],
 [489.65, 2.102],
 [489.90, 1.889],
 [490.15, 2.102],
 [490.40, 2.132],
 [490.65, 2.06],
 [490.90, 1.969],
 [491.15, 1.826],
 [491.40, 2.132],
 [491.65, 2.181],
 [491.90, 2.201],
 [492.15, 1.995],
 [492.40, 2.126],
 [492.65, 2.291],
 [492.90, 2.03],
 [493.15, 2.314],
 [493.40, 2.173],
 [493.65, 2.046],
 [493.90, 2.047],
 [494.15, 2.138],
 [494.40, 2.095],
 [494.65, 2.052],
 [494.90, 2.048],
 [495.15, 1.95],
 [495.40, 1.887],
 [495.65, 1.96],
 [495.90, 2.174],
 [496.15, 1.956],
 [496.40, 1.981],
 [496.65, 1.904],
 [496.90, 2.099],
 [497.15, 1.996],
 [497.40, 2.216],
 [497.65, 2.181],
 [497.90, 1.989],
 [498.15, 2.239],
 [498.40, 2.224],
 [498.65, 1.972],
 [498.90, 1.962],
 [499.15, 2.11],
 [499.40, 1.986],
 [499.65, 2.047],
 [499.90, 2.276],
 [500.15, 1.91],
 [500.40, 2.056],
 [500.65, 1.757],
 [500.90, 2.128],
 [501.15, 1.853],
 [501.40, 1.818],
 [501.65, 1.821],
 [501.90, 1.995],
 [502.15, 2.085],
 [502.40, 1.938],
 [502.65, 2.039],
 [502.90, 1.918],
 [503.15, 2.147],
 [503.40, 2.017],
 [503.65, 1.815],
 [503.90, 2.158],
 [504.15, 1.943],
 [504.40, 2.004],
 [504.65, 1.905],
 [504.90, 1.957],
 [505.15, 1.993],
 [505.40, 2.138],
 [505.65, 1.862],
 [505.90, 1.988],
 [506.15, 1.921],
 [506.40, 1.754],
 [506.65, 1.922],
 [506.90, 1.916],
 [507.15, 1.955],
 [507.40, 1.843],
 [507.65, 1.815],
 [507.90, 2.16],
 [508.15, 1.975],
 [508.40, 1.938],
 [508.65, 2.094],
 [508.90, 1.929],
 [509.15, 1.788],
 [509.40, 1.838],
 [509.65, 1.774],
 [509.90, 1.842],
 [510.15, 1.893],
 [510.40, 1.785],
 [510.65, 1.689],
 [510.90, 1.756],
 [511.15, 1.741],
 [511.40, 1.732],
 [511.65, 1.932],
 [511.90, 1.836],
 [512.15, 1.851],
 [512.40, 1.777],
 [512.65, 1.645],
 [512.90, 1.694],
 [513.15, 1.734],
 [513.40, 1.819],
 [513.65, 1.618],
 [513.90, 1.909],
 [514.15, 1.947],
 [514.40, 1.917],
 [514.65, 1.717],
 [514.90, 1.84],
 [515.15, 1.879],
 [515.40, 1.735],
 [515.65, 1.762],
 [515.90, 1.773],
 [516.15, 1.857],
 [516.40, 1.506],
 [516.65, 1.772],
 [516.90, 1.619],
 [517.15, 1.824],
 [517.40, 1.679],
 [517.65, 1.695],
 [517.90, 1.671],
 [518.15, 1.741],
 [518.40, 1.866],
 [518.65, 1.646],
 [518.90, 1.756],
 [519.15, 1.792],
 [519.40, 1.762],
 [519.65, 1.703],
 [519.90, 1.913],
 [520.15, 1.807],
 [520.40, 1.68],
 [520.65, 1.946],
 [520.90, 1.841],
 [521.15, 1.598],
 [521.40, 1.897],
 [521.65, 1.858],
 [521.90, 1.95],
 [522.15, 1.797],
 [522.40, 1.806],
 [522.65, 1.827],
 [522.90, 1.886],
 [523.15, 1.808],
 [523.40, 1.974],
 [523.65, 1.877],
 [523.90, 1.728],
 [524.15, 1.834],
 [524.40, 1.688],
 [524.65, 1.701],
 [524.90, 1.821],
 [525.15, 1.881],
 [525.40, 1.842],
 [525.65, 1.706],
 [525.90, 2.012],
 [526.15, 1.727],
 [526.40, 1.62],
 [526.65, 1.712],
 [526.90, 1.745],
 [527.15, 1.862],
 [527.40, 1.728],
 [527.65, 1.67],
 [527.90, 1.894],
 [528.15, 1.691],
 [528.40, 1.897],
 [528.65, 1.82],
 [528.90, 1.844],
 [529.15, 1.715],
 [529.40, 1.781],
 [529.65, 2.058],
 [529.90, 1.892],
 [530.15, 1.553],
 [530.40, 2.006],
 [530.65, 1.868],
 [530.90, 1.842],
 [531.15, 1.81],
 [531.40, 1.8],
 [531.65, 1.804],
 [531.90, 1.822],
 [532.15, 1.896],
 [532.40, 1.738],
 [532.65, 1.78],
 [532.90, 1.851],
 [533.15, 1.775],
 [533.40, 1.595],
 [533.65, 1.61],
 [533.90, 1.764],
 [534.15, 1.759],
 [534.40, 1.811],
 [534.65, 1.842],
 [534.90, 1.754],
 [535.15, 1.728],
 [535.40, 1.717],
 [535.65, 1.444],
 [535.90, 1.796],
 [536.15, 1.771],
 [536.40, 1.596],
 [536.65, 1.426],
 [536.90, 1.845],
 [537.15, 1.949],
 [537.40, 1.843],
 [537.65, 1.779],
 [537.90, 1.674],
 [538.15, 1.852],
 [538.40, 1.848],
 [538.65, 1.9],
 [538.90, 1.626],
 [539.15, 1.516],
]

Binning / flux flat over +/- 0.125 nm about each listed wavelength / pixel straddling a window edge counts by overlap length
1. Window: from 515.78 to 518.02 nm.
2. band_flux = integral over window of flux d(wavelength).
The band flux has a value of 3.8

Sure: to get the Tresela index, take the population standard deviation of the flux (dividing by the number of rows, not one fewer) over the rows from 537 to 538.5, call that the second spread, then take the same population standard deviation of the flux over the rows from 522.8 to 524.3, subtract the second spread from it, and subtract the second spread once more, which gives -0.09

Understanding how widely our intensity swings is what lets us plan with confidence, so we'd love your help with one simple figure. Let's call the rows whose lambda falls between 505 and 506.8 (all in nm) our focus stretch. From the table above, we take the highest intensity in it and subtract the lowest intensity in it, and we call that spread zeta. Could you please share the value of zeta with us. 0.38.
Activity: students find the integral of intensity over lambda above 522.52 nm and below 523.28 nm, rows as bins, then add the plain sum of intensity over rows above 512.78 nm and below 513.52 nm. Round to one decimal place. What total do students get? 6.6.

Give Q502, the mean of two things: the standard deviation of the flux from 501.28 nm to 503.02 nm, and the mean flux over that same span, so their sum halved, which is 1.02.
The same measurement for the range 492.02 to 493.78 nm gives 1.13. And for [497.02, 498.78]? 1.12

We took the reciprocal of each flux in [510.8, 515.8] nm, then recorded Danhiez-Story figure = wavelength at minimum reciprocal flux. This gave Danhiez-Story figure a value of 514.15 nm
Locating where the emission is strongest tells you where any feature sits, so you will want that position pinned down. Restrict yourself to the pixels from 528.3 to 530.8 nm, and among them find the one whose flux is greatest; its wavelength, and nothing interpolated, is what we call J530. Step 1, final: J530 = 529.65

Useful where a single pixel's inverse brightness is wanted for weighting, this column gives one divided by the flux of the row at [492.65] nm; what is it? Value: 0.44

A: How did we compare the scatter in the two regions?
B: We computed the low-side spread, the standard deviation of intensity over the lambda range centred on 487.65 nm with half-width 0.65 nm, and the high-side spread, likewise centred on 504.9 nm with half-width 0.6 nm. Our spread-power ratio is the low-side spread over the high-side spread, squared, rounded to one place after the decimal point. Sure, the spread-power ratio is 1.3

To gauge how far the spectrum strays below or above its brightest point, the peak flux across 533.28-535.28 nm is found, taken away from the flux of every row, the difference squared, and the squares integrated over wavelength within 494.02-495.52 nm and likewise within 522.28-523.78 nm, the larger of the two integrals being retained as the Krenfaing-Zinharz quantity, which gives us 0.063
